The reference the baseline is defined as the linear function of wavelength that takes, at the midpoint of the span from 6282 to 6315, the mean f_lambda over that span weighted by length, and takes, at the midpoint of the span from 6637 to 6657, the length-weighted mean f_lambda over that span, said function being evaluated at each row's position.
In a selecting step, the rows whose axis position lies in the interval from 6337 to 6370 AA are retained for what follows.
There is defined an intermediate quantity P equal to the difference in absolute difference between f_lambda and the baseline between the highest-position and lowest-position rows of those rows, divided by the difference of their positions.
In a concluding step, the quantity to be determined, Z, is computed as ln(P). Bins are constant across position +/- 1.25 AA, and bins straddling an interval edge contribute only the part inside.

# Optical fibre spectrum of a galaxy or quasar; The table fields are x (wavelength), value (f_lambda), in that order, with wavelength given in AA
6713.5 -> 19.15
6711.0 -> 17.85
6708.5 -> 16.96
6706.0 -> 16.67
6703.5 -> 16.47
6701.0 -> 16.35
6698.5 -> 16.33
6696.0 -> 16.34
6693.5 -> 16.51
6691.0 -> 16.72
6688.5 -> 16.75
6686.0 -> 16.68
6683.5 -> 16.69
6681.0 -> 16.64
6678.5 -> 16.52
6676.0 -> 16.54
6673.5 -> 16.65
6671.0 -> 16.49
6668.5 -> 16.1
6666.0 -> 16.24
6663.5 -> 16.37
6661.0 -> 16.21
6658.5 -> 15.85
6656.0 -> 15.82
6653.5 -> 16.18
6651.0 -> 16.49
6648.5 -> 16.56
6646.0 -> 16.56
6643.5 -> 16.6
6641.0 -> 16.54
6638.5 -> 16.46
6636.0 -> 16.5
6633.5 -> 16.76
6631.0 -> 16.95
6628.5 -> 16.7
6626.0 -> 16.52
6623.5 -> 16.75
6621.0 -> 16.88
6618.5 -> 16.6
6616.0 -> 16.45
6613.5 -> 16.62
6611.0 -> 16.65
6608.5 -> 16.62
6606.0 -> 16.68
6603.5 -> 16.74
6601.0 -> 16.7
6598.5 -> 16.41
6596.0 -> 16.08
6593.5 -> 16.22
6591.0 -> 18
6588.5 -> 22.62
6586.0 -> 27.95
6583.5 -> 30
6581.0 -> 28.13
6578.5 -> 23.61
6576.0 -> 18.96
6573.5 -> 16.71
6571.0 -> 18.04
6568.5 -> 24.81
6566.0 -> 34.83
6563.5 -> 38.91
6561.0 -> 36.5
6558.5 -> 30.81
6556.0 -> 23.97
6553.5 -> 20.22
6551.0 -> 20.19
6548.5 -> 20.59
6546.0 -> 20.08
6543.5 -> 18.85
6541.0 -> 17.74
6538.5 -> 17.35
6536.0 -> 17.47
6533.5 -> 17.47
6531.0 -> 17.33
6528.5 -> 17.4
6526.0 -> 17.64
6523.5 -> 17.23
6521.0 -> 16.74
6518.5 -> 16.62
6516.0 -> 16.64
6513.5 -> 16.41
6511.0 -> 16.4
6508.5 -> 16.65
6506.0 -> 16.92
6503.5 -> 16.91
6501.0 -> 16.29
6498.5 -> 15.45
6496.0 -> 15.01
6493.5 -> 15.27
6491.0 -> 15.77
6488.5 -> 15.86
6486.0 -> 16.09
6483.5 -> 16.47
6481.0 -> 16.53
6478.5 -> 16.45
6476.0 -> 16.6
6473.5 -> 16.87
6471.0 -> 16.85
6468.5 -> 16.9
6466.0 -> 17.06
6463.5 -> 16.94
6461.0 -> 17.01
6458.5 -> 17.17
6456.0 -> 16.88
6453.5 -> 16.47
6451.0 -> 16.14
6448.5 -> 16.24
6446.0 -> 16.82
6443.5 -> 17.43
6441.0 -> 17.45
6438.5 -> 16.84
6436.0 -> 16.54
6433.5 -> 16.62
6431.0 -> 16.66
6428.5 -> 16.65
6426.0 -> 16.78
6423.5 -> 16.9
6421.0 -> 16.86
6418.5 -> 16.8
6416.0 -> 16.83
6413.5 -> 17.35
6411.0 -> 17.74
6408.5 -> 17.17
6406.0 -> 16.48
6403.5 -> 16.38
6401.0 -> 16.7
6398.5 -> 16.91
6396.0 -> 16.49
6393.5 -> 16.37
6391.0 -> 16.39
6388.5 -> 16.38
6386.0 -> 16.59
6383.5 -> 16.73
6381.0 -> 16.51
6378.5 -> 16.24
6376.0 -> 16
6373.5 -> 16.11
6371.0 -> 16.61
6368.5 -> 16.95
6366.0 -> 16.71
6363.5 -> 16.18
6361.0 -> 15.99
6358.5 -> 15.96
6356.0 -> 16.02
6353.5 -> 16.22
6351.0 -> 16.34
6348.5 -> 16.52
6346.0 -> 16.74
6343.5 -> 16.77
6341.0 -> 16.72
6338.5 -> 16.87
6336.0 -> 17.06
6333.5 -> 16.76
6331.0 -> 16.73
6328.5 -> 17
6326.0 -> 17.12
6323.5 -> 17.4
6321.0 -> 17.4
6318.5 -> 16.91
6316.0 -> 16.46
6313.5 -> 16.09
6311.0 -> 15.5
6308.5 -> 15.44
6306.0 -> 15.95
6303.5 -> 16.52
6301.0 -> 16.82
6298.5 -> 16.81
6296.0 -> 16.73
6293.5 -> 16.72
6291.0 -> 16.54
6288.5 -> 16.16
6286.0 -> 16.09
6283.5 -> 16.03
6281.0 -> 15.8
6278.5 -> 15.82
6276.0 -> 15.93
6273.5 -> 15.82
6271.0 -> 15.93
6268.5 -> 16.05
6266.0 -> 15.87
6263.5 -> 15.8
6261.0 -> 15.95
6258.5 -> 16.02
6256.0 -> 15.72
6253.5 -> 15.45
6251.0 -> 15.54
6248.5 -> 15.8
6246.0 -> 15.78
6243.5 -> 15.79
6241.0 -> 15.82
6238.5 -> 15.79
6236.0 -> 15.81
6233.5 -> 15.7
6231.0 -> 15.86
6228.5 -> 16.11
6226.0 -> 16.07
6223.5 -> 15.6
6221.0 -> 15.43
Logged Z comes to -6.1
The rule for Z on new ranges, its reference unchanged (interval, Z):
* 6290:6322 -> -3.6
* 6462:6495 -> -4.2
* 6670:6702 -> -7.7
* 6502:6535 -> -4.0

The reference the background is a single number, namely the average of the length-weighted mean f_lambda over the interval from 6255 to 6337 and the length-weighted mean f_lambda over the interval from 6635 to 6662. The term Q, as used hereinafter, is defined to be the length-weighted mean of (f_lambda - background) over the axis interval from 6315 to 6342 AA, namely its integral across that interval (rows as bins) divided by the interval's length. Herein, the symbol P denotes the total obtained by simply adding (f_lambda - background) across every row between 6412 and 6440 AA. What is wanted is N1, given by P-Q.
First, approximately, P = 5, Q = 0.62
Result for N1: 5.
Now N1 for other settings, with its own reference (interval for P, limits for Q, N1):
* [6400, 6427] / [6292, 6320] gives 6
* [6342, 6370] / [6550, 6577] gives -9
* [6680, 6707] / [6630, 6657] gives 2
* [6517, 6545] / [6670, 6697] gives 12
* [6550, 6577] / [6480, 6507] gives 105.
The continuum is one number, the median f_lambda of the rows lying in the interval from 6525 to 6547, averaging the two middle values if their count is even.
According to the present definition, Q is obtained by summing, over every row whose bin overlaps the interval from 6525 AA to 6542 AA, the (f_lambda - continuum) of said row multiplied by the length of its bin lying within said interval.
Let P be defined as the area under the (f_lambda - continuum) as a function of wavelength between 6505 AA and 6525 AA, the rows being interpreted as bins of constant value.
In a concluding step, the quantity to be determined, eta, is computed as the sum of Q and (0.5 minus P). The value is 16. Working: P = -15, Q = 0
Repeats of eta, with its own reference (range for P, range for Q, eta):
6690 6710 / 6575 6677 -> 52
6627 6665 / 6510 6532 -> 28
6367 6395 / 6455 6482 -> 12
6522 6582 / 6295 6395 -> -381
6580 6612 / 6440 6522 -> -154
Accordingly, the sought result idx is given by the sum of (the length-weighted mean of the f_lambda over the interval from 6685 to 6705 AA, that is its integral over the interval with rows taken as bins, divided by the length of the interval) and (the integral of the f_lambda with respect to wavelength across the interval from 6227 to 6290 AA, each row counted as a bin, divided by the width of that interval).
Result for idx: 32.4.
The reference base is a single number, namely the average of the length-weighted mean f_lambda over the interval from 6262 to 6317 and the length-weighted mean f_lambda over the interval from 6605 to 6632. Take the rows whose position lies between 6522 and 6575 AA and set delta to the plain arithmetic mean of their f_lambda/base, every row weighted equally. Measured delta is 1.35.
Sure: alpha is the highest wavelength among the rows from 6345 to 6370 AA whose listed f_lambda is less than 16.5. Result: 6363.5 AA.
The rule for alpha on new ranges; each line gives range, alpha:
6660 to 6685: 6671.0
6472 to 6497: 6496.0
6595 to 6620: 6616.0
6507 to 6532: 6513.5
